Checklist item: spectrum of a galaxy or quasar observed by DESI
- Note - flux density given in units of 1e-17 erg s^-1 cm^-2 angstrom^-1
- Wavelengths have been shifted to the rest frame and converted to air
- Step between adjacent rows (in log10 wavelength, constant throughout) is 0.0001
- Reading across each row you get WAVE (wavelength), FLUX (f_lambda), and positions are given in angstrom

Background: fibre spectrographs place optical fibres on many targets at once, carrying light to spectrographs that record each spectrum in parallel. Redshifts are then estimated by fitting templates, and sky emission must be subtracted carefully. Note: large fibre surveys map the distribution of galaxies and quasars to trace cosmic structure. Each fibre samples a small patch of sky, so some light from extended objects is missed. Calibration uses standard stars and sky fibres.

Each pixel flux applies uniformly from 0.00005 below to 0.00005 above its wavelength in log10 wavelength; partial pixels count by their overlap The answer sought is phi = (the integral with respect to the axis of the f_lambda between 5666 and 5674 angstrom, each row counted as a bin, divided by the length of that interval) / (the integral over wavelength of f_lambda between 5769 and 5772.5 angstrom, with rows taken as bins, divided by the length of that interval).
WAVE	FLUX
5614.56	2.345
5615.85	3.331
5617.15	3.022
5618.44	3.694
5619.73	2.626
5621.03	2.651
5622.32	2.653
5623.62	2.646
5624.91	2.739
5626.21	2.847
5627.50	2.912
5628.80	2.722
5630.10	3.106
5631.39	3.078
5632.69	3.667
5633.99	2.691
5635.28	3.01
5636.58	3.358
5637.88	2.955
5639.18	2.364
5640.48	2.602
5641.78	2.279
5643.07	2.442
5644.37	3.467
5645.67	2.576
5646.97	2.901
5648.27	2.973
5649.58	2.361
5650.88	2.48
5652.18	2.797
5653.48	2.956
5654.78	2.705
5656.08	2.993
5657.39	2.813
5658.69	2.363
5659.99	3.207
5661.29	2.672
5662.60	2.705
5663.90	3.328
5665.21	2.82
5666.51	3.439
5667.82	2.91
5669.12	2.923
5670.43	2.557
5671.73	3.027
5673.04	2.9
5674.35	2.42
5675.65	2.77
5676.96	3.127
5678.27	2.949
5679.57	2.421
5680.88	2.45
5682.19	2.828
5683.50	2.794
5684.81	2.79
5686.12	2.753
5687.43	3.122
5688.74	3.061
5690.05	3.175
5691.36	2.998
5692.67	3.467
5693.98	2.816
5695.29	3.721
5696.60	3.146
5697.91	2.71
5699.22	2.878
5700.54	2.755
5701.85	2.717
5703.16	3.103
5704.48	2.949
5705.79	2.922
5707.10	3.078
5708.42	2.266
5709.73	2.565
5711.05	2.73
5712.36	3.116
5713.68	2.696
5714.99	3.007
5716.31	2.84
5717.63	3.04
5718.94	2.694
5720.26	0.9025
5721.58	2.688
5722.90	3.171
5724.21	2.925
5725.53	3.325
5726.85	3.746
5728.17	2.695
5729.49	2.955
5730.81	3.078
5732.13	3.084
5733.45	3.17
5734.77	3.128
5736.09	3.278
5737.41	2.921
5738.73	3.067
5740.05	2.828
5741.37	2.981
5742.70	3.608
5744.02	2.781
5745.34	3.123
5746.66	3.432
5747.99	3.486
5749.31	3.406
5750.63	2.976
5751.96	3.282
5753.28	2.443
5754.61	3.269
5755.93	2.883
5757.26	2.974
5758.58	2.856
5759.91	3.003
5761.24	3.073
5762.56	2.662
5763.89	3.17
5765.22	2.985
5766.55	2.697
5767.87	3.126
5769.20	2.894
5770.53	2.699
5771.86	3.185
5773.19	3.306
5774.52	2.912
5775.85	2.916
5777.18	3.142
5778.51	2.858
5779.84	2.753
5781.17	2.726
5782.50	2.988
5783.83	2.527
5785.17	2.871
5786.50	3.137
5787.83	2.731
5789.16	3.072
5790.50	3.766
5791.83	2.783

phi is 1.00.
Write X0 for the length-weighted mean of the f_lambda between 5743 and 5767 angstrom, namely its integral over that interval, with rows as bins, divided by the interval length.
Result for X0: 3.04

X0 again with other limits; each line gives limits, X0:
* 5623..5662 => 2.82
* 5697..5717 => 2.83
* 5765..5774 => 2.98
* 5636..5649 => 2.79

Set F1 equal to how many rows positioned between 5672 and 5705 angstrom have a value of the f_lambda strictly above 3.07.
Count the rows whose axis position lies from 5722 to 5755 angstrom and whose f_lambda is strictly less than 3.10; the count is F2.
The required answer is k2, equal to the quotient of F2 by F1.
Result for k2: 1.7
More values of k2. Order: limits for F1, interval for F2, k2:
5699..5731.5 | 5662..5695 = 2.7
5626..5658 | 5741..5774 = 2.8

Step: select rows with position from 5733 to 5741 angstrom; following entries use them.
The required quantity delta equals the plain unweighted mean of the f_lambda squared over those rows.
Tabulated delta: 9.4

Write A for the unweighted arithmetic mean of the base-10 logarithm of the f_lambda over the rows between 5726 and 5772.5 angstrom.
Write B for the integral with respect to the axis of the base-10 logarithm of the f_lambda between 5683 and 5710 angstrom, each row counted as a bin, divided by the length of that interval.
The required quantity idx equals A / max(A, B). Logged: 1.00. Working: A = 0.48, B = 0.467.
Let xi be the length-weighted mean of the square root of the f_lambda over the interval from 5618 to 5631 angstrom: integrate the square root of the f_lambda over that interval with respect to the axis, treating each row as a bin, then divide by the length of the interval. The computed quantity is 1.69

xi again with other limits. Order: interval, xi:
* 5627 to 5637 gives 1.75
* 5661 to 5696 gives 1.71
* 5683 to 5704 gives 1.73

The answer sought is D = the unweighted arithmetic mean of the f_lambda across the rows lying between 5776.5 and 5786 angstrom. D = 2.84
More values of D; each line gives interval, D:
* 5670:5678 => 2.80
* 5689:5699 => 3.15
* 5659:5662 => 2.94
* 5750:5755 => 2.99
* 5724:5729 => 3.17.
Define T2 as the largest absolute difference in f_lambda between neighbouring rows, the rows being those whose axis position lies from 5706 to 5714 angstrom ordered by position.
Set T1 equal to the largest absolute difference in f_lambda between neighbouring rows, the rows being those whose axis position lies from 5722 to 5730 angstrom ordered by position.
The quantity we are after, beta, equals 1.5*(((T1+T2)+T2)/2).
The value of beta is 2.01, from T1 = 1.05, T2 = 0.81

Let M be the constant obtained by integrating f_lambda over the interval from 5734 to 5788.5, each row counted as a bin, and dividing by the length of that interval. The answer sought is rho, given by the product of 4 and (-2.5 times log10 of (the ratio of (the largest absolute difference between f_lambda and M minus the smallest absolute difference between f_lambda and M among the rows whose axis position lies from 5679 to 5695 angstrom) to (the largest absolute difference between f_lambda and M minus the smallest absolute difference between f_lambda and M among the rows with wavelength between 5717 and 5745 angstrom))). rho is 5.6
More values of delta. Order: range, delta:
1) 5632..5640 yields 9.2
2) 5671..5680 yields 7.9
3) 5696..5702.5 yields 8.1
